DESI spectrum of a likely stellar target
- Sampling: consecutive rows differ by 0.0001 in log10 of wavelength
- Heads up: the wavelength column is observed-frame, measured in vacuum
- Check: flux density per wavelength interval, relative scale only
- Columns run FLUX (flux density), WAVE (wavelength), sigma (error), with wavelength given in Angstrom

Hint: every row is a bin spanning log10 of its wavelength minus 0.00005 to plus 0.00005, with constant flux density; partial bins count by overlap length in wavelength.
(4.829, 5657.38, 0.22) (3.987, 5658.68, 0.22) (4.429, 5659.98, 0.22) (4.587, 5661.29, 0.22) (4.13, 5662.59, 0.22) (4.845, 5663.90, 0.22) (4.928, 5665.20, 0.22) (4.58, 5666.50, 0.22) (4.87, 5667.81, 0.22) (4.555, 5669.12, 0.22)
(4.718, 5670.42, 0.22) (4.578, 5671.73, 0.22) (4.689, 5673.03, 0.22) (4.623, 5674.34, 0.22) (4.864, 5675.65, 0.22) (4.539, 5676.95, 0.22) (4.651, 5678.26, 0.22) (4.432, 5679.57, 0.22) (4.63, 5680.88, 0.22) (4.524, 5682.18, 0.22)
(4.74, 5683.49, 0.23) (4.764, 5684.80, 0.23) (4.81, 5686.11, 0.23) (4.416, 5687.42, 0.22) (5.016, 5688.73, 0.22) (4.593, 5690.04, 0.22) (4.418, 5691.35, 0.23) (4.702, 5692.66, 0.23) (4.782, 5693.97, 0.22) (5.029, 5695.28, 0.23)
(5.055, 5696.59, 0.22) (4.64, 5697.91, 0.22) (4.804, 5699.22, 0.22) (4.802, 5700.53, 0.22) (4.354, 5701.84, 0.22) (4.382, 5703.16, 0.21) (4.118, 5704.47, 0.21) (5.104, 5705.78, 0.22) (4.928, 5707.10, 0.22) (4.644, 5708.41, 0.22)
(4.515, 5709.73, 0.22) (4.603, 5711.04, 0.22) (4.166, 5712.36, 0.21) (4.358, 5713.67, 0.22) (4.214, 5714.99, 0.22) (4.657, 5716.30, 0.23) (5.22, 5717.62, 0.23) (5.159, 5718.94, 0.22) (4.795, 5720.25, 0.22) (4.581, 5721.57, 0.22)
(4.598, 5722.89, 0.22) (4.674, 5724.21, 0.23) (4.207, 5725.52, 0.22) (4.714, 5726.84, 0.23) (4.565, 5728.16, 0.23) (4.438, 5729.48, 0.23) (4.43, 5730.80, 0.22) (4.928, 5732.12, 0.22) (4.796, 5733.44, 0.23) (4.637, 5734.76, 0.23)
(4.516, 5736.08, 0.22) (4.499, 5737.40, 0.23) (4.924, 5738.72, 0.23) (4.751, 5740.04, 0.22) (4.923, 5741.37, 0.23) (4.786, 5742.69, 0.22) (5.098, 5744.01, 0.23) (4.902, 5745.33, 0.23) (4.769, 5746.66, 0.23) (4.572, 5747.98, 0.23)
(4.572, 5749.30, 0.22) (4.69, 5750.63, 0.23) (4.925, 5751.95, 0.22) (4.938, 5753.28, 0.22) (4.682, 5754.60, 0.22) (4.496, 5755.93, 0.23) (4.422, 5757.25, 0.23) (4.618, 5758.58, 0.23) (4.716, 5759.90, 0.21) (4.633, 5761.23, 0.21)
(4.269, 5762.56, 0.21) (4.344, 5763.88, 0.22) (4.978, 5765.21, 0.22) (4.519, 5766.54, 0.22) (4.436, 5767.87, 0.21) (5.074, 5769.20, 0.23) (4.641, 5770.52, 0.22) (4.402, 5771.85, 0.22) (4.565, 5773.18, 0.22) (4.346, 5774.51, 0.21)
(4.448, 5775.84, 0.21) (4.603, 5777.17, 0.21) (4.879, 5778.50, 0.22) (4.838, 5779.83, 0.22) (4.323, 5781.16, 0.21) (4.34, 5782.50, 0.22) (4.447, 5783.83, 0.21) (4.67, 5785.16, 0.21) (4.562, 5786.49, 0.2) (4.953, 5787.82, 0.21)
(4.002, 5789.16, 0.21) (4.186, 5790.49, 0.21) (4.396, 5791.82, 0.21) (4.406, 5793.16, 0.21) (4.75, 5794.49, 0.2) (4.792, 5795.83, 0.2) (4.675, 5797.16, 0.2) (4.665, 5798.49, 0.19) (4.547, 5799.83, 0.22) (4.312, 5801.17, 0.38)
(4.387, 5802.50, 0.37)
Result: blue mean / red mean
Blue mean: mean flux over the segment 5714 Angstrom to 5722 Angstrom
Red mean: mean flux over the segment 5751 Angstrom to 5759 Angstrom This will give 1.02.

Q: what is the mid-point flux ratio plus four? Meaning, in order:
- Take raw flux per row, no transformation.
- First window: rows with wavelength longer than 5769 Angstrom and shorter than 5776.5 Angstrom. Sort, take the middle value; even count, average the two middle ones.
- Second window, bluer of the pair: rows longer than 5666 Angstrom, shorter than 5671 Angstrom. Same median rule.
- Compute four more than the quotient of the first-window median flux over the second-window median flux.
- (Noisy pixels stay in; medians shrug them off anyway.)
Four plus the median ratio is 4.97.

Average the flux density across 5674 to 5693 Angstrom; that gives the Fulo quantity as 4.65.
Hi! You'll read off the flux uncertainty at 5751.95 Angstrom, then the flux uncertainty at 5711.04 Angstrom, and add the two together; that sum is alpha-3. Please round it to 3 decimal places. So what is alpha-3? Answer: 0.440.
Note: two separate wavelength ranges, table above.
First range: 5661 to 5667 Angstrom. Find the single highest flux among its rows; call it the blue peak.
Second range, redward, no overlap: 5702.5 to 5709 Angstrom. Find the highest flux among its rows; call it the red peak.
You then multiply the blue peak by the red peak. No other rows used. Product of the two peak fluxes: 25.2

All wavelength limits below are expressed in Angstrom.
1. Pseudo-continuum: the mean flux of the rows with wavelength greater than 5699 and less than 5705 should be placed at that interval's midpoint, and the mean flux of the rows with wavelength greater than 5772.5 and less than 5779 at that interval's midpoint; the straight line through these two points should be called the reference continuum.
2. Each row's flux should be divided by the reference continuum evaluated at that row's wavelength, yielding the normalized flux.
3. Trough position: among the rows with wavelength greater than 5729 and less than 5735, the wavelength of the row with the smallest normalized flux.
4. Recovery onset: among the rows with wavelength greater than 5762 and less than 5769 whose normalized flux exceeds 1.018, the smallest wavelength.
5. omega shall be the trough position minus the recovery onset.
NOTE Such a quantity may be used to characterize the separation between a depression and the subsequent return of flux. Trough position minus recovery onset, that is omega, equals -34.4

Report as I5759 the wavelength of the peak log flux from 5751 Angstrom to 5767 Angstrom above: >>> 5765.21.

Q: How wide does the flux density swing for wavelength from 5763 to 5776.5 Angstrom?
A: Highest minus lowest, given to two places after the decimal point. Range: 0.73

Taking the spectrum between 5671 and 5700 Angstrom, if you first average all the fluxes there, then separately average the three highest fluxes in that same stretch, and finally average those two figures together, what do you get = 4.86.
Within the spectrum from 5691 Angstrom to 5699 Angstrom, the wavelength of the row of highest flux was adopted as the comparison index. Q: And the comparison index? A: 5696.59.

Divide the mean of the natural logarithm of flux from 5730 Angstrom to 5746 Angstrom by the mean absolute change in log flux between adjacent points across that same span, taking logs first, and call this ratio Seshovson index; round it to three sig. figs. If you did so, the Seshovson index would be 35.0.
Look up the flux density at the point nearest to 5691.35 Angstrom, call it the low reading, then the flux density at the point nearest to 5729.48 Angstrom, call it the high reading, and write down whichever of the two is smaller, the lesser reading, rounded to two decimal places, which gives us 4.42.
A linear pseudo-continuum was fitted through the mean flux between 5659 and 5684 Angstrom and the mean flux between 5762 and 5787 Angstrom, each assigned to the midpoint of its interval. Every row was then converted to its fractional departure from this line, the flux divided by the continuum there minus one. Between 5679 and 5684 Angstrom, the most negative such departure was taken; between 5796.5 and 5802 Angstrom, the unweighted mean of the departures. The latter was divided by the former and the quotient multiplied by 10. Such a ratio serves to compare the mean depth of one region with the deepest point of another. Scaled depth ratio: 0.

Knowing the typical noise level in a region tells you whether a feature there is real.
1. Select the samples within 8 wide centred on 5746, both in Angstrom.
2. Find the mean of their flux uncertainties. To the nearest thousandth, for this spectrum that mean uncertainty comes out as 0.227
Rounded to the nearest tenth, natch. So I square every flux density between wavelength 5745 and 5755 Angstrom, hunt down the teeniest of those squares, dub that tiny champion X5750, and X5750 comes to 20.9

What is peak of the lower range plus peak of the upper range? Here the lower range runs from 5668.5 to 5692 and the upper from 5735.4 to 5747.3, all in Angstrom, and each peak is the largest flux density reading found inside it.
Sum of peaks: 10.1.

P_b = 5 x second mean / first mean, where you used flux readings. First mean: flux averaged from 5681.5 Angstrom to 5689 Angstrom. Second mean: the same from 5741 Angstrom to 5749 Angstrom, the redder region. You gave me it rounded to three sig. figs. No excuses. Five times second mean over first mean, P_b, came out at 5.14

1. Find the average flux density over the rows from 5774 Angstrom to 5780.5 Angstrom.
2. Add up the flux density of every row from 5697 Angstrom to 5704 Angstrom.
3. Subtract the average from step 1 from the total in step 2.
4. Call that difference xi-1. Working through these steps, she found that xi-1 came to 18.4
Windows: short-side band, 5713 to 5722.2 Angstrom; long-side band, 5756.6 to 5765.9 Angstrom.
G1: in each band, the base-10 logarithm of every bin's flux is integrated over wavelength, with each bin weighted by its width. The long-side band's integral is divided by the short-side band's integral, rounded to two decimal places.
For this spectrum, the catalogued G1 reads 0.99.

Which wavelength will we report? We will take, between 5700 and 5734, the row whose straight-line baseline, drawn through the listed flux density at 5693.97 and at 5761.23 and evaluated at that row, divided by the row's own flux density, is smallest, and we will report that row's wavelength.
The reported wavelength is 5717.62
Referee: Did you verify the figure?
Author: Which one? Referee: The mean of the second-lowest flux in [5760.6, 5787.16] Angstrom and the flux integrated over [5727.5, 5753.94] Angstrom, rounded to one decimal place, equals 64.7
